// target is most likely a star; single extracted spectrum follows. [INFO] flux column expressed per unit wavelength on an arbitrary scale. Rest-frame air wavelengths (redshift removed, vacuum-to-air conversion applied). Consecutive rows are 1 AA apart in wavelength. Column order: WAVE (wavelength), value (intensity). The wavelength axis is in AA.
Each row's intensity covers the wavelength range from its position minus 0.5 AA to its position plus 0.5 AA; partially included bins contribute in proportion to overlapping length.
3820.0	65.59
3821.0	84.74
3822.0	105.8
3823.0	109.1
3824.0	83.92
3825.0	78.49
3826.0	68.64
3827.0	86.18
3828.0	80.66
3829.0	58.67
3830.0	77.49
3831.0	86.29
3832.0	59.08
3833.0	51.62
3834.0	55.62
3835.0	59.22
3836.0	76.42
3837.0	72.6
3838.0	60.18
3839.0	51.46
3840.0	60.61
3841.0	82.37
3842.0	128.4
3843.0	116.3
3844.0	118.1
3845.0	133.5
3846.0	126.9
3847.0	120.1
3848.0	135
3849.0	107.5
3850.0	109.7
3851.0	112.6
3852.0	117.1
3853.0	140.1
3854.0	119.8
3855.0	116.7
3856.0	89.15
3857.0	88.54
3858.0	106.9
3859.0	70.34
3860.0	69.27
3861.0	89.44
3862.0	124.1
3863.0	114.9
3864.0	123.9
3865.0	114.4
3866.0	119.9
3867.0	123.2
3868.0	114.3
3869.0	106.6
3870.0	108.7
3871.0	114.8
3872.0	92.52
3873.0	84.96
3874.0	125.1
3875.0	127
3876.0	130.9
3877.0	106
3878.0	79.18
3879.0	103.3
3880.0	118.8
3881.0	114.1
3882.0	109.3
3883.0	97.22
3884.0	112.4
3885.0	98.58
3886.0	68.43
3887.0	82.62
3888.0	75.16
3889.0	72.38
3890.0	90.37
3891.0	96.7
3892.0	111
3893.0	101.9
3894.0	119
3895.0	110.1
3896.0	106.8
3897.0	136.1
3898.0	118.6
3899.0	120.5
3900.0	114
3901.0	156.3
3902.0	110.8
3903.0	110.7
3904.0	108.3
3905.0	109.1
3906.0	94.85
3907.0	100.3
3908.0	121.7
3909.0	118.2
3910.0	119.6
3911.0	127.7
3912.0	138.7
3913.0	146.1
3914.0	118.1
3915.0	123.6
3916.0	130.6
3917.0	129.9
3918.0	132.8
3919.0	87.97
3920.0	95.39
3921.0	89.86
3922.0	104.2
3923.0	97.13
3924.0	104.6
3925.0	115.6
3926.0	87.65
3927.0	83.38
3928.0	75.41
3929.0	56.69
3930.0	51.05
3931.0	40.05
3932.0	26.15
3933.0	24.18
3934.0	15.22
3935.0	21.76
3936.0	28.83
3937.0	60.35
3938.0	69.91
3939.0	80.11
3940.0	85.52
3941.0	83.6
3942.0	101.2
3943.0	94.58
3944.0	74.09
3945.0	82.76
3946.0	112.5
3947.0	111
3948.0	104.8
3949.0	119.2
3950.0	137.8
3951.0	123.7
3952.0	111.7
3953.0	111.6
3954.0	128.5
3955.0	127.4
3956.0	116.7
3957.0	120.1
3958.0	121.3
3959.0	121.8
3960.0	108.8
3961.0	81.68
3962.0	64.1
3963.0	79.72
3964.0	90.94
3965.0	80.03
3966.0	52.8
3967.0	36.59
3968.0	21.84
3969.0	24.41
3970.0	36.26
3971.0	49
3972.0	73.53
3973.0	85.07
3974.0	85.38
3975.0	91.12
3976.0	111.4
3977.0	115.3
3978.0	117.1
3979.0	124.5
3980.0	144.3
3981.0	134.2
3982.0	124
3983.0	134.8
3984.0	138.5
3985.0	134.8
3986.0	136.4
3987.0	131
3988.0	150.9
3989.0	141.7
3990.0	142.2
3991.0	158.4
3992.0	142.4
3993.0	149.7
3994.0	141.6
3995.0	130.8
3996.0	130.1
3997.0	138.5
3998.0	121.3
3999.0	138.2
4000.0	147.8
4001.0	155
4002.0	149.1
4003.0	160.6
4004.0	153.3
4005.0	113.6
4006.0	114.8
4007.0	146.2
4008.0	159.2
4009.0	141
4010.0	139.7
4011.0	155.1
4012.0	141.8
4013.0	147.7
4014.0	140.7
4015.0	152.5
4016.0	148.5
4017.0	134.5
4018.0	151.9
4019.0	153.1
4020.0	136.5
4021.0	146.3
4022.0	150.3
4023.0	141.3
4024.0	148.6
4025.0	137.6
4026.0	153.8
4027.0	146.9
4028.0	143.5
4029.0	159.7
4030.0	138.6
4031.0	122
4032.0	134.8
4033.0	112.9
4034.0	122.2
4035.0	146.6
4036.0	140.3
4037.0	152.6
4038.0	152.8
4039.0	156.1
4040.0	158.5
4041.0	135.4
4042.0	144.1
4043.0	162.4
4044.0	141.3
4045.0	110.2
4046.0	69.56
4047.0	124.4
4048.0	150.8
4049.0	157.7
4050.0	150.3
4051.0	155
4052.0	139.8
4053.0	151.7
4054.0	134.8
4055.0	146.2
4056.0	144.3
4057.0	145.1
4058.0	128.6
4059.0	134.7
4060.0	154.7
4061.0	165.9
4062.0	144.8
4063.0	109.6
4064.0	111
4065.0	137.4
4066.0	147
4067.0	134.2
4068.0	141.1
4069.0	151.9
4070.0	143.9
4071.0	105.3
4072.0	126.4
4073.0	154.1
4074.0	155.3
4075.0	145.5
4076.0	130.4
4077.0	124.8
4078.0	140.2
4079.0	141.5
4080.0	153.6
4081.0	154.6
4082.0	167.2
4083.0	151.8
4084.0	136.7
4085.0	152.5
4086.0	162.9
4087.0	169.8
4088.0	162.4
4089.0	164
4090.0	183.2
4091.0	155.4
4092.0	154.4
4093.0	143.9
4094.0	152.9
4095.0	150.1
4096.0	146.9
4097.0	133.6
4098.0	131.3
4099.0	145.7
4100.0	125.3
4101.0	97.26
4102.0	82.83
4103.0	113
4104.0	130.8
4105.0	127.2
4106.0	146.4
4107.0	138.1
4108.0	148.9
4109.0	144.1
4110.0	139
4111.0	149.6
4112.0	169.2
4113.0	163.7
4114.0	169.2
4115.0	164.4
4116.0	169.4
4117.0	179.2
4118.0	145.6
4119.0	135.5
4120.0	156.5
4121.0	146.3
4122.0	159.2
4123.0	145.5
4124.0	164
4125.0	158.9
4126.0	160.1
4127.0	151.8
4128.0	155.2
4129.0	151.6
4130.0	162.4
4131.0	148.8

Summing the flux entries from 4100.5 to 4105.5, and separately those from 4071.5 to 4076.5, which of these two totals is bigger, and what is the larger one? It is 712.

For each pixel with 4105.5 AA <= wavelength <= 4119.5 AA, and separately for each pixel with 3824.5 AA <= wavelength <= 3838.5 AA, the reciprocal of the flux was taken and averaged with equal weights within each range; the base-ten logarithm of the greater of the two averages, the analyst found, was -1.83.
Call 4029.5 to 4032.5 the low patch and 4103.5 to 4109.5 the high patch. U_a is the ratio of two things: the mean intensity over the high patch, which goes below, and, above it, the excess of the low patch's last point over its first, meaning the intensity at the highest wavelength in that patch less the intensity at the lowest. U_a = -0.03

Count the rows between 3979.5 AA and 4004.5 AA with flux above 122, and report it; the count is 24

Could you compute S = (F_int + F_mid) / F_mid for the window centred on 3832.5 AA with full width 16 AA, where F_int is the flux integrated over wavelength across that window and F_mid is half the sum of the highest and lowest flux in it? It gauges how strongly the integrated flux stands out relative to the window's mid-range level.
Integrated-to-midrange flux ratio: 16.7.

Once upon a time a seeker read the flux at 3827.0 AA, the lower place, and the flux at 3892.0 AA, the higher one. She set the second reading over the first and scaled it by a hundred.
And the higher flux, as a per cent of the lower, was 129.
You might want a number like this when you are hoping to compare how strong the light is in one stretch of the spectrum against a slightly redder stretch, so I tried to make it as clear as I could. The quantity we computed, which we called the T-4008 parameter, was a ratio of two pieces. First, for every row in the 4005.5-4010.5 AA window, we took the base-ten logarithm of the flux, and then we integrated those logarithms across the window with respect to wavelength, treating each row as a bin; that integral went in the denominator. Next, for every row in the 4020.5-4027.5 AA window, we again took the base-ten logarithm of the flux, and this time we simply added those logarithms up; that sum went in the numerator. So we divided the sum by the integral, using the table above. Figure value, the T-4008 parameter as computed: 1.4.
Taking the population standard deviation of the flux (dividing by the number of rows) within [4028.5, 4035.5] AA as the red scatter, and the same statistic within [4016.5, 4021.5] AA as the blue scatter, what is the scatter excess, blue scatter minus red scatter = -7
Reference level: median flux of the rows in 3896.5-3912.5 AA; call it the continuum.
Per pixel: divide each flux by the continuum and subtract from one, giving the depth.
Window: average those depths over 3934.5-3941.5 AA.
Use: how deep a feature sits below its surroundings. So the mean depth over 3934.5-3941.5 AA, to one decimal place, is 0.5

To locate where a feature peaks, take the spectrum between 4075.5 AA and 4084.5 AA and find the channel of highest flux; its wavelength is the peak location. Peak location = 4082.0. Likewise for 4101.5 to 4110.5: 4108.0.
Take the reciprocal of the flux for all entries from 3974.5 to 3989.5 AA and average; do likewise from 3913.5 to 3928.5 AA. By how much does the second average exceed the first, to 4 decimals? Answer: 0.0019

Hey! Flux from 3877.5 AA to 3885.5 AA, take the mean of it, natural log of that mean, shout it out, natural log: 4.65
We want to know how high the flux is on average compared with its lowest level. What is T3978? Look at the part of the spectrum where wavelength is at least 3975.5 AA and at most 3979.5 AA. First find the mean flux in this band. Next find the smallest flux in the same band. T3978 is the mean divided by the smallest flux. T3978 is 1.05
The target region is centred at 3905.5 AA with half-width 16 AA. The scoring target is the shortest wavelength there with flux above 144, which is 3901.0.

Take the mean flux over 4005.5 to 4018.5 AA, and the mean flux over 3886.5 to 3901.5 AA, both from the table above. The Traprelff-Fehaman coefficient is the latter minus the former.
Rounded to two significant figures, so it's -37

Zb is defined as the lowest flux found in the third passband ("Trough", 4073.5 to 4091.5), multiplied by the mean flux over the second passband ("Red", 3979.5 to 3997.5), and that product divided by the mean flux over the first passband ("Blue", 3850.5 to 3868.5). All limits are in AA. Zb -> 160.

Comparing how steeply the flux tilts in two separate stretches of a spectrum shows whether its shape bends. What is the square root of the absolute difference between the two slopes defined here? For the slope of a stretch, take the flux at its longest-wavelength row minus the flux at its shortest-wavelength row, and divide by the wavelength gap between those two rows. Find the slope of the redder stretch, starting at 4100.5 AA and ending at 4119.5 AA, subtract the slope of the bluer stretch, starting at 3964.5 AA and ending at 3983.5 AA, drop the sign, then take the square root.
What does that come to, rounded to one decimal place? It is 1.0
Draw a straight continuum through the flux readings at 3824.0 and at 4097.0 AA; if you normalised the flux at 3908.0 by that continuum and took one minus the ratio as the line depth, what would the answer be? -0.23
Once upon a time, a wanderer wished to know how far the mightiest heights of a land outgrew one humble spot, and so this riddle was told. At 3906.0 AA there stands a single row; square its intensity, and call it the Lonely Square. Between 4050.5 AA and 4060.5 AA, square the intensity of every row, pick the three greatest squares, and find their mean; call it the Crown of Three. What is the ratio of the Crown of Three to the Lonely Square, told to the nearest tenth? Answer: 2.6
